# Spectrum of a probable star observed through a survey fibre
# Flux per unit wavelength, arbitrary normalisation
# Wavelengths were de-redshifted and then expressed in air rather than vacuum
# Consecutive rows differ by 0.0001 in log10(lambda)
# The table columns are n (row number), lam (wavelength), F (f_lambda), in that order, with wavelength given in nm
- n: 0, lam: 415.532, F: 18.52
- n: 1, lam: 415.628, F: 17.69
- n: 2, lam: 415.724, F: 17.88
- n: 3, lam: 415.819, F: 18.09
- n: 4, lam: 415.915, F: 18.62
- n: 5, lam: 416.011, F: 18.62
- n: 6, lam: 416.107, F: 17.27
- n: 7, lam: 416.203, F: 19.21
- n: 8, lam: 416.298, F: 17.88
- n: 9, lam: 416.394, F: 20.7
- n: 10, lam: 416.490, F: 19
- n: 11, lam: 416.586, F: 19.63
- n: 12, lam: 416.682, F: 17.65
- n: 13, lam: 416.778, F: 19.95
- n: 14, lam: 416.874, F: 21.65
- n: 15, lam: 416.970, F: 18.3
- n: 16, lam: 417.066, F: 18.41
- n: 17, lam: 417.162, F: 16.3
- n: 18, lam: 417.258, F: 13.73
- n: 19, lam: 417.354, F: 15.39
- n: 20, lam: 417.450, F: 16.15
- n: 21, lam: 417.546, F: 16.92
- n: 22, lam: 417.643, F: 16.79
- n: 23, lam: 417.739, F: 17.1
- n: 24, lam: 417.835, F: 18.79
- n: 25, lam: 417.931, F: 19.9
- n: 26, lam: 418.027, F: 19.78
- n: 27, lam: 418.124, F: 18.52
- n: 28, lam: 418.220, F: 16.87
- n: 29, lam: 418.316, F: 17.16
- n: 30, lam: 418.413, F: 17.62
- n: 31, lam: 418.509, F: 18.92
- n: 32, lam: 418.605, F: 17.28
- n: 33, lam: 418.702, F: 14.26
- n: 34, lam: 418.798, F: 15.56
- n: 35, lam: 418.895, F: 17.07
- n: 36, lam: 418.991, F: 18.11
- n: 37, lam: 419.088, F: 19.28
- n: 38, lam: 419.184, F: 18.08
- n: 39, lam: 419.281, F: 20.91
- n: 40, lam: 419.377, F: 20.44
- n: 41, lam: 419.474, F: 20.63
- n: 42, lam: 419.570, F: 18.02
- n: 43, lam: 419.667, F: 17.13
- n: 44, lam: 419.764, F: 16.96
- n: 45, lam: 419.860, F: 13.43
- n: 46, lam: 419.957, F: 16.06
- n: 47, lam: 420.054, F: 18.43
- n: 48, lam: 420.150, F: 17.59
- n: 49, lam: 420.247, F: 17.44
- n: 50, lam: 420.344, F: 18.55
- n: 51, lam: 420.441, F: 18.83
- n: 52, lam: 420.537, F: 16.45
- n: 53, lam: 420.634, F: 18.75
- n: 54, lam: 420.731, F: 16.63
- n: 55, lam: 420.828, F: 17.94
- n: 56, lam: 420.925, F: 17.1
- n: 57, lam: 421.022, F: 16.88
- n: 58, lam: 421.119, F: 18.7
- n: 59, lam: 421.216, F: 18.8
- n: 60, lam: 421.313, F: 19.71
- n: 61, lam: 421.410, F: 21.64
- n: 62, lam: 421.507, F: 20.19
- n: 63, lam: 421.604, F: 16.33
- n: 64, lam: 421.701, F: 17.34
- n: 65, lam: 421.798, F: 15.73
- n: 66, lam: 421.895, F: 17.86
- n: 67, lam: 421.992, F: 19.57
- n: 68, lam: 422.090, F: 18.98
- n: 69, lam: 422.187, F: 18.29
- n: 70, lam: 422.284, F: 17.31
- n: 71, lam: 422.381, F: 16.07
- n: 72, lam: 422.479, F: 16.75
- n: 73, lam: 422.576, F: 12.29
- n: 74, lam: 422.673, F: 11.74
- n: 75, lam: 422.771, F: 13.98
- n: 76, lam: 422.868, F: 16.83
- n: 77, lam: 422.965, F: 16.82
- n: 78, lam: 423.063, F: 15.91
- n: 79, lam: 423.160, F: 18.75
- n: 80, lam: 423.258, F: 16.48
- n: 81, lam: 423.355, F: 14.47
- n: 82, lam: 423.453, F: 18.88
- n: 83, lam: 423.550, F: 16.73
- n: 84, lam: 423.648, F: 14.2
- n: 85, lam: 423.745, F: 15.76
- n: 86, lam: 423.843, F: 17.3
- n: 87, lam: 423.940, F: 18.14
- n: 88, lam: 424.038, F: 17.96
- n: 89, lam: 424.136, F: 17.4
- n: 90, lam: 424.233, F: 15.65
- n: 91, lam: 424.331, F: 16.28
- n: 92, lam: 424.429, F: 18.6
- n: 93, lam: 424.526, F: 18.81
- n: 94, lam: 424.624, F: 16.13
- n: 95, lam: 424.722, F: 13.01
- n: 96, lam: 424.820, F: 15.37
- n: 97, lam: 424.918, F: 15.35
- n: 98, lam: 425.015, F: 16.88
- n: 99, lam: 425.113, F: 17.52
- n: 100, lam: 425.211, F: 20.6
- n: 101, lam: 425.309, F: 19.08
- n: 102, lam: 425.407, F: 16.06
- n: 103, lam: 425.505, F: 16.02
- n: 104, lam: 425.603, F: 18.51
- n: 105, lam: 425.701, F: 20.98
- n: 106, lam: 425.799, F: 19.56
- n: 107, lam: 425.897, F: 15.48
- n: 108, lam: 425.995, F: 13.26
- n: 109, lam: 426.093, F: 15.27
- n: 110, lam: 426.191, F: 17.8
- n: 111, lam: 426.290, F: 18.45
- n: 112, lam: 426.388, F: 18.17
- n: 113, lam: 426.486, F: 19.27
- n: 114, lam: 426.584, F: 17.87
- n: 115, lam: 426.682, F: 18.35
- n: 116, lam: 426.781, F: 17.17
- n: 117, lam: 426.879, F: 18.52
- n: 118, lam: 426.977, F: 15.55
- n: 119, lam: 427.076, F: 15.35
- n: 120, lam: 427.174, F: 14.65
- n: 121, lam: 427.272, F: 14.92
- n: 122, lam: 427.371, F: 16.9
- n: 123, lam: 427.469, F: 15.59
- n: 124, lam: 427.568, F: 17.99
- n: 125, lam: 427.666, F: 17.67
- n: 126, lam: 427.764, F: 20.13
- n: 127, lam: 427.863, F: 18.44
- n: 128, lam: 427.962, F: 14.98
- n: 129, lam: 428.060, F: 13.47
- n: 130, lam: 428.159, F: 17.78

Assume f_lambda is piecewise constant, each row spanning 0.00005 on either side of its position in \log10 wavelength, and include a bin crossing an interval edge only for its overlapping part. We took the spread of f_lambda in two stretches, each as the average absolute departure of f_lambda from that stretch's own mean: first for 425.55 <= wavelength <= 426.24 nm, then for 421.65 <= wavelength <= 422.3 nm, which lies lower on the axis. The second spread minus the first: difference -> -1.3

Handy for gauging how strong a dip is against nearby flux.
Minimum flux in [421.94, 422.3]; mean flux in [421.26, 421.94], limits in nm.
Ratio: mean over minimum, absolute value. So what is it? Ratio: 1.06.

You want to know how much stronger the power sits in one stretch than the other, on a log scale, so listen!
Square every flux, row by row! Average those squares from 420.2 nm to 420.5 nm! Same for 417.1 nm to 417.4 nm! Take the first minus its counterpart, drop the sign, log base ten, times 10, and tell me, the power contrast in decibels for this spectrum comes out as 20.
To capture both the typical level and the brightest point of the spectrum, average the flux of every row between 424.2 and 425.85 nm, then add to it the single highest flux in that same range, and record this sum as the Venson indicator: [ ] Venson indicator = 38.3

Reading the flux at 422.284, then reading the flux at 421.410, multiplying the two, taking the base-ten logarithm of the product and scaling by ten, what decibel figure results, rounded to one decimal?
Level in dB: 25.7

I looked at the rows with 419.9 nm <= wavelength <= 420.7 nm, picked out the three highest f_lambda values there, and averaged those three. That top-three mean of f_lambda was 18.7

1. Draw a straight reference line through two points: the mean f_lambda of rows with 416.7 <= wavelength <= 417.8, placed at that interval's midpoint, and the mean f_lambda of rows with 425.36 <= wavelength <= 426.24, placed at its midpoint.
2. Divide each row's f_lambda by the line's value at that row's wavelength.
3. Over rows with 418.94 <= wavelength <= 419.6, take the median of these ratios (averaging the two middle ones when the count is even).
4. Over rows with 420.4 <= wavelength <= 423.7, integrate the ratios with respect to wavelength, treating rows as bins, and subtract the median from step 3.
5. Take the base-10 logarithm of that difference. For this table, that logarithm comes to 0.34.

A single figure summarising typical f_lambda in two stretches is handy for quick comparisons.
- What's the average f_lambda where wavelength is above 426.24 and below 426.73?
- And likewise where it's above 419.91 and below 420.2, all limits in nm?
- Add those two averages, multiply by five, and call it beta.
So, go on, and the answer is 179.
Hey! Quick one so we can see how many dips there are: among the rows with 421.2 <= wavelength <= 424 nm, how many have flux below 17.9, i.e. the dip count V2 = 19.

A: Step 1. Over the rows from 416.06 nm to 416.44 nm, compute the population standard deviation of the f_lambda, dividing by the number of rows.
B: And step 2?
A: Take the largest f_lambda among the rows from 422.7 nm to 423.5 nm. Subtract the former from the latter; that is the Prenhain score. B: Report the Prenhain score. 17.6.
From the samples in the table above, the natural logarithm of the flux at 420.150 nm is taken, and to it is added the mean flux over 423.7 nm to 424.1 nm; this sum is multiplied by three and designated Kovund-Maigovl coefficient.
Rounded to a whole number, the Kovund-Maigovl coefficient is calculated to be 60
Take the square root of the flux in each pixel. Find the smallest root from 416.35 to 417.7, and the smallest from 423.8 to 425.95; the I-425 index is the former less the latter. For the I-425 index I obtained 0.1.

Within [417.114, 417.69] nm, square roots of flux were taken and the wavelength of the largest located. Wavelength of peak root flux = 417.546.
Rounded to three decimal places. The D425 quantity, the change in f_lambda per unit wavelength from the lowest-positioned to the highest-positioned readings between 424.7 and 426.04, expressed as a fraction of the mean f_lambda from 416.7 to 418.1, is 0.011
